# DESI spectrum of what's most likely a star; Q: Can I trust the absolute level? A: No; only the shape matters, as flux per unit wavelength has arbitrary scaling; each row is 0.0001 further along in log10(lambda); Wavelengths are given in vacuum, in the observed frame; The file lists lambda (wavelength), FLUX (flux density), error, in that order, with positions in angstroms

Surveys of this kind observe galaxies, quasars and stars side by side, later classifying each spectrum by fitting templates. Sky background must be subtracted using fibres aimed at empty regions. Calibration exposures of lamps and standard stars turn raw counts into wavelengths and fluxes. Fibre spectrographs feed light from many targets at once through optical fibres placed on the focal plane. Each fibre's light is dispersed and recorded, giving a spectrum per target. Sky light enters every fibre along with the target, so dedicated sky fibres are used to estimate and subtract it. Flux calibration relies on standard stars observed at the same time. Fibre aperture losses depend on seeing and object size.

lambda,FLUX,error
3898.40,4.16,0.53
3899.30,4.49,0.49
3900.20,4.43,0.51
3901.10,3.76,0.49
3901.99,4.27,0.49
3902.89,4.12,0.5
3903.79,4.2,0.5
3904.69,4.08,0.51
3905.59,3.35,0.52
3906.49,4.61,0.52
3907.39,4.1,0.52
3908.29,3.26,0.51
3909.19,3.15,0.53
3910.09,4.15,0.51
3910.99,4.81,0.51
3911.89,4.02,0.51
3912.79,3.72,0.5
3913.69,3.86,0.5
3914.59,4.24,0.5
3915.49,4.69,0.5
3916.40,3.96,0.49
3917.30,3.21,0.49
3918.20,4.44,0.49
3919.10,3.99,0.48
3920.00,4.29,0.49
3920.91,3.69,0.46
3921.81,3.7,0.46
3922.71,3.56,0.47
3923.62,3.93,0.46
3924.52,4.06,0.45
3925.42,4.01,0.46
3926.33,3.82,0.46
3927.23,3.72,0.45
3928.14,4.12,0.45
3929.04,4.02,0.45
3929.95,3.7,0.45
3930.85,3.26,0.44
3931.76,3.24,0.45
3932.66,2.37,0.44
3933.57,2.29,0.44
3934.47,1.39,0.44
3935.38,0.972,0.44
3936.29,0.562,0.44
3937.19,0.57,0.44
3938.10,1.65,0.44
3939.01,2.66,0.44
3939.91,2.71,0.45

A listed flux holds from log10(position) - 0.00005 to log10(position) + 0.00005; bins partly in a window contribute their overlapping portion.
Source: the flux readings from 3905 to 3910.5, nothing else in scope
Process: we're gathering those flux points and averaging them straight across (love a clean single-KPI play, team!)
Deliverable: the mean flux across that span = 3.77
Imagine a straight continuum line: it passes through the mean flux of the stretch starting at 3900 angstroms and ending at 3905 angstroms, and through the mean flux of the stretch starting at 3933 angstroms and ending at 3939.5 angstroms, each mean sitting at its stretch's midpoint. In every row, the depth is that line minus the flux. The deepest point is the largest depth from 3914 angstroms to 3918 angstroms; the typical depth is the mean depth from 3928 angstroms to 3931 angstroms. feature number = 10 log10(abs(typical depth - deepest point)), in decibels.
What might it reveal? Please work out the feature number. 1.9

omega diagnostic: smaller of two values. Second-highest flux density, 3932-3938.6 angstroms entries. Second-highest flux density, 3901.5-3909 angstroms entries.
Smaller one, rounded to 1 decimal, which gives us 2.3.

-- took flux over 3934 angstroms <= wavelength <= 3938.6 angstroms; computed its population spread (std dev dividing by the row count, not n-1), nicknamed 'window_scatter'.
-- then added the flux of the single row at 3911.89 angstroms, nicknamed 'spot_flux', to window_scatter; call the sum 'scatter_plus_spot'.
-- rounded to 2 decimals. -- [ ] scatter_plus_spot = 4.46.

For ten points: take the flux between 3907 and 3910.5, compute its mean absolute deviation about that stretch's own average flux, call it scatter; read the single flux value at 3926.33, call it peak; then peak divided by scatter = 8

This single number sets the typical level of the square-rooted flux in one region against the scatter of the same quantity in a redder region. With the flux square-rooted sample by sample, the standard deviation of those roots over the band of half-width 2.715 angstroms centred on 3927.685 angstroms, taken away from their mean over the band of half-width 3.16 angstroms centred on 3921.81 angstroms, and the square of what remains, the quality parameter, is 3.7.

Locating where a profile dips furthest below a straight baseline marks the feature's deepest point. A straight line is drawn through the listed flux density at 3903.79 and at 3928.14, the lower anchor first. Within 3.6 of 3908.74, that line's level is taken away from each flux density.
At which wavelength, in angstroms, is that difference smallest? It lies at 3909.19 angstroms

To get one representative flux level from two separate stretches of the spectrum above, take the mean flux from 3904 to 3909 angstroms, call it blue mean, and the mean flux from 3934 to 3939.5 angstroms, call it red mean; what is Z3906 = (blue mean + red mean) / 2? 2.6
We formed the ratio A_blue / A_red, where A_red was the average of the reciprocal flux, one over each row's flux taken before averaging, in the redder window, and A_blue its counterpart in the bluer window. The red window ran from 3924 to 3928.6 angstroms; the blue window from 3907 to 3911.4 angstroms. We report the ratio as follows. 1.04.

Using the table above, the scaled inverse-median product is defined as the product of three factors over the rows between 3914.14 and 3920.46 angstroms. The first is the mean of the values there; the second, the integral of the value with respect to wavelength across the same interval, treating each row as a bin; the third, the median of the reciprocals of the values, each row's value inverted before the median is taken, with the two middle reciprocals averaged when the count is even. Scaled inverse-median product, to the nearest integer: 25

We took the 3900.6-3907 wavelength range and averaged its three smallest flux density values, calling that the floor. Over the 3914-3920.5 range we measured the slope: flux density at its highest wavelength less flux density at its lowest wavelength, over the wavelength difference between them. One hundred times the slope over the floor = 0.2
